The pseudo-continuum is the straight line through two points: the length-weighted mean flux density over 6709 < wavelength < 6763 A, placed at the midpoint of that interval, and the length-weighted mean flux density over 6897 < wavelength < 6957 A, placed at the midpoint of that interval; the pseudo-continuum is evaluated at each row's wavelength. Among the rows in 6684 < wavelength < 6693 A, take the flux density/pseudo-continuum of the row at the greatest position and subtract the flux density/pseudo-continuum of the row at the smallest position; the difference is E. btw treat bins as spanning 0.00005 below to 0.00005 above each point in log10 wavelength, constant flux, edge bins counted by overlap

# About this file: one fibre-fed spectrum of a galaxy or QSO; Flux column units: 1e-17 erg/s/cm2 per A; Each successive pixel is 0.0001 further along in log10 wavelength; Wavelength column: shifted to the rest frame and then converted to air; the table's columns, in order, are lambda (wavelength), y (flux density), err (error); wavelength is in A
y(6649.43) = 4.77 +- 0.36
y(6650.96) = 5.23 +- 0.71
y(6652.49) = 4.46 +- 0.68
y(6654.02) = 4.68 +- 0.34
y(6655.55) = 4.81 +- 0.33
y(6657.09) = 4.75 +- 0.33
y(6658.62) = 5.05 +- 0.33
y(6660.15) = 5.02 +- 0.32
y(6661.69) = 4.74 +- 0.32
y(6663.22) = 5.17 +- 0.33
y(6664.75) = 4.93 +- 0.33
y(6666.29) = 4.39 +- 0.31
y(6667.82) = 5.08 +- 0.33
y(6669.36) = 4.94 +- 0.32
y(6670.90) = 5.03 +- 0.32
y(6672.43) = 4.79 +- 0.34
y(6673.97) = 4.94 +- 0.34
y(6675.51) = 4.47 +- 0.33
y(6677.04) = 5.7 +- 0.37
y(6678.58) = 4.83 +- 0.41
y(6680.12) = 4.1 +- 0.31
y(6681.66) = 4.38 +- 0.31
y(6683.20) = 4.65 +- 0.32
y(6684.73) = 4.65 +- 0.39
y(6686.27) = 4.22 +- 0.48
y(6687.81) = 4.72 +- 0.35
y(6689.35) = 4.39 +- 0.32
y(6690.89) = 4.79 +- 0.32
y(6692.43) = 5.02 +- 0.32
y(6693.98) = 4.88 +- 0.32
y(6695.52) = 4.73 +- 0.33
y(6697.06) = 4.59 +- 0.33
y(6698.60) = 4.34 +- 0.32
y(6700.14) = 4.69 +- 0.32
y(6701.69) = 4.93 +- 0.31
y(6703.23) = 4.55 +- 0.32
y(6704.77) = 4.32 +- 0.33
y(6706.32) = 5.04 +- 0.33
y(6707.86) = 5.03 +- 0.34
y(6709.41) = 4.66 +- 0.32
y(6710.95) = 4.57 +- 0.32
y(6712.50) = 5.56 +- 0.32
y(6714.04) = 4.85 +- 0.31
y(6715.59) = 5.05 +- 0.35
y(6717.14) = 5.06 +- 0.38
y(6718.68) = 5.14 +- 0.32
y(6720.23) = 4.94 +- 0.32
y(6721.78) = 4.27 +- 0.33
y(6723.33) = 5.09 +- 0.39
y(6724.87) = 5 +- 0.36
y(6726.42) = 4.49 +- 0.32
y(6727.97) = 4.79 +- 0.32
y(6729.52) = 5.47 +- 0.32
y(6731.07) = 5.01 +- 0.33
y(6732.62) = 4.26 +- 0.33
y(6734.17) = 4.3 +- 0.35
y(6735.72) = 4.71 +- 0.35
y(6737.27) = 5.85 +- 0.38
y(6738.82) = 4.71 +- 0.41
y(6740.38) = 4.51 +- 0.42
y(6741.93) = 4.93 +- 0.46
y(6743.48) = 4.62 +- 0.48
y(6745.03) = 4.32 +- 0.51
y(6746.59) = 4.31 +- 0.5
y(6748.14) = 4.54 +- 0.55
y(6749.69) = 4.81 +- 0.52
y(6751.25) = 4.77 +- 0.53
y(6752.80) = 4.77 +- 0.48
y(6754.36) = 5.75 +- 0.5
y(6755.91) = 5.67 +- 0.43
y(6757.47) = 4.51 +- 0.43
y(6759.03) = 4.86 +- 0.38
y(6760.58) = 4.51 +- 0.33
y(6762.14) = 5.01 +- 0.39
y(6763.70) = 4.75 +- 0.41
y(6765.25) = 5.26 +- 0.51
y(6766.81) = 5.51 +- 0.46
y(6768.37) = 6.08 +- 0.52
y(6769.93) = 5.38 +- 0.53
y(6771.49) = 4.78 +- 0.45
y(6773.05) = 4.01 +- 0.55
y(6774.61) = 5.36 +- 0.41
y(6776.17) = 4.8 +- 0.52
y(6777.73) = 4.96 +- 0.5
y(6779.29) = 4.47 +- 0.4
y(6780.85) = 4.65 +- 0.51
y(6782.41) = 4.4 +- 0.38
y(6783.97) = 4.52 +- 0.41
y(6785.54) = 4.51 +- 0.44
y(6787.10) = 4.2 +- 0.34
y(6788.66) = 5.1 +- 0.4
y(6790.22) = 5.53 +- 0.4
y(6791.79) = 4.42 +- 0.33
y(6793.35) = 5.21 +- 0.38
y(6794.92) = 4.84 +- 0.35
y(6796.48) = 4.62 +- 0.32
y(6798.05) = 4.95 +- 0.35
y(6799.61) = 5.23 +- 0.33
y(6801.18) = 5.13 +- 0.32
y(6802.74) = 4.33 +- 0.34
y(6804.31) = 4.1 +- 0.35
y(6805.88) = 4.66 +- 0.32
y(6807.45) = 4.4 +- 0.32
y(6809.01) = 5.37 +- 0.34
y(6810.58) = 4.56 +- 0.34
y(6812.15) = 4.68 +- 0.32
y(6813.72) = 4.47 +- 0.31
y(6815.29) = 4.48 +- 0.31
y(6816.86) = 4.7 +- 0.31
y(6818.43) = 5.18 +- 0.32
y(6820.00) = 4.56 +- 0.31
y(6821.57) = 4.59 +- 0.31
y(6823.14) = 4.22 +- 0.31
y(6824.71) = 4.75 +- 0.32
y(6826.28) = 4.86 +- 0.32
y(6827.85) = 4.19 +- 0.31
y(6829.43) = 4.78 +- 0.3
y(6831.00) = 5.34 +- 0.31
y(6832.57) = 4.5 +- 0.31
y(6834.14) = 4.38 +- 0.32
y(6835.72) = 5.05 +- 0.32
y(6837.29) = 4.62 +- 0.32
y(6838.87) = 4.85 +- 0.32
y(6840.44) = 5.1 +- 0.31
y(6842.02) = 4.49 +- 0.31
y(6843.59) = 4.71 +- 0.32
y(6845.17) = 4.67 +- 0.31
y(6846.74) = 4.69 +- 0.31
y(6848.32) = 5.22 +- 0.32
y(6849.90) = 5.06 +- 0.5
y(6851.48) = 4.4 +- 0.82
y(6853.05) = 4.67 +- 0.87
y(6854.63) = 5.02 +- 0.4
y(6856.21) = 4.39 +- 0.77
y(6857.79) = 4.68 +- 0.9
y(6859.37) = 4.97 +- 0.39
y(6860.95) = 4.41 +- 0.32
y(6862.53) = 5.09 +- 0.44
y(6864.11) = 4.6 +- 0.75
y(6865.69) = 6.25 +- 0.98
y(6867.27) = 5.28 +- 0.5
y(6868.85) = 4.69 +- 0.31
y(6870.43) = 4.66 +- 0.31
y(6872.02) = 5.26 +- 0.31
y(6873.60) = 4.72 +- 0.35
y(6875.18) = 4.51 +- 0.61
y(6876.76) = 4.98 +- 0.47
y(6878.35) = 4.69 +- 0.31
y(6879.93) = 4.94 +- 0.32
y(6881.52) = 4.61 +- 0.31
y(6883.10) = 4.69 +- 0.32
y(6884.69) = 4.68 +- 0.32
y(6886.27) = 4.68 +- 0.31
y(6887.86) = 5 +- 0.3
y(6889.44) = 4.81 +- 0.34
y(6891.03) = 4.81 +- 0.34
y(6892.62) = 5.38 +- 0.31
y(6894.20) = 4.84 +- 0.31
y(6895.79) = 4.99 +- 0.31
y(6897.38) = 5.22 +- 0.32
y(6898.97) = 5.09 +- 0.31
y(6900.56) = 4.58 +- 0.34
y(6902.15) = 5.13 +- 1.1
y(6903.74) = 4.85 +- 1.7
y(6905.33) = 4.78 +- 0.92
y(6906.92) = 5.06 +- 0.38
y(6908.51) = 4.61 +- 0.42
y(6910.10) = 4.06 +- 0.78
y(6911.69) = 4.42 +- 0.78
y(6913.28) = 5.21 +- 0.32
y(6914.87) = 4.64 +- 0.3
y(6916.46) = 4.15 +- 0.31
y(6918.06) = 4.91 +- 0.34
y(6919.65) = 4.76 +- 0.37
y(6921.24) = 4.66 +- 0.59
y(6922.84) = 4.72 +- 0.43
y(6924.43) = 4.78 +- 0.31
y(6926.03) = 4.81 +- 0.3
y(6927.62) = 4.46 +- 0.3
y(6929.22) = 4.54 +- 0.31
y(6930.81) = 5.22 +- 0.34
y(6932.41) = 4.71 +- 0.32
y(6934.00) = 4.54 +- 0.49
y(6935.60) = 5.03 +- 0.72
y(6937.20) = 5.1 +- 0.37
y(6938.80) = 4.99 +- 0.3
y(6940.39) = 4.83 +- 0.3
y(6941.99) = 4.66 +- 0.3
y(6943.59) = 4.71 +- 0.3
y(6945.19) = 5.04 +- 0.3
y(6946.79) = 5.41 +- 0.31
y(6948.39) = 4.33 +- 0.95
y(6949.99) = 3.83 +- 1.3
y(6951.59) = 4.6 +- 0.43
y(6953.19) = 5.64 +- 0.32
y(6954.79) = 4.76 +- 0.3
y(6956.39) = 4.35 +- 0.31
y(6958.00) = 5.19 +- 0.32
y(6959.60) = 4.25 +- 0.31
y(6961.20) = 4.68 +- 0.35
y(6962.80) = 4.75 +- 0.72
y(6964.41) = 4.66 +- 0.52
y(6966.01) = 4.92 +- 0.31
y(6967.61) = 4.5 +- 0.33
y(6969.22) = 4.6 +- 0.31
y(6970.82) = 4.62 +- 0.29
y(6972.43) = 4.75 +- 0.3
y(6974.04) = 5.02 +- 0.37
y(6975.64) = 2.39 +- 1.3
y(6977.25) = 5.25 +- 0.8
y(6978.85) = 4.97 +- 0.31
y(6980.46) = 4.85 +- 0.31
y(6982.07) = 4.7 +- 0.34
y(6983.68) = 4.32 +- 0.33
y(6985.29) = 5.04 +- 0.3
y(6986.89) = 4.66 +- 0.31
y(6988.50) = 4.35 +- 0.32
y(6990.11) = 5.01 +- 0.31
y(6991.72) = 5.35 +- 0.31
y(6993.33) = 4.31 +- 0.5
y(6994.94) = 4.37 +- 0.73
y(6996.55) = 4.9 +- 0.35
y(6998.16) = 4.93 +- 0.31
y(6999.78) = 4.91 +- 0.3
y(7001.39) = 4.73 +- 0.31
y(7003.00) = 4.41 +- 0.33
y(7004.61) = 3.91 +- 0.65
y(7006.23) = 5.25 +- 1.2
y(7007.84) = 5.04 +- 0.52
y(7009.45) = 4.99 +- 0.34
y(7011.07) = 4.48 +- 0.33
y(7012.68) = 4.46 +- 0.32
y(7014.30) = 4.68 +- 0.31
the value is 0.08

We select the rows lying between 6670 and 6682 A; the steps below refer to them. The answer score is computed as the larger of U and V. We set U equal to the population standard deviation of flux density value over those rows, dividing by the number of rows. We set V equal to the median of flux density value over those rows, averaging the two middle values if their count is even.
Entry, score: 4.81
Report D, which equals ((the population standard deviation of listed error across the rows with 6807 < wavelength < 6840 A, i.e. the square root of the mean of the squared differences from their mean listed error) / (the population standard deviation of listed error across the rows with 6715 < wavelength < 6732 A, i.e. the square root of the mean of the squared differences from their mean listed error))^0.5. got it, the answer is 0.62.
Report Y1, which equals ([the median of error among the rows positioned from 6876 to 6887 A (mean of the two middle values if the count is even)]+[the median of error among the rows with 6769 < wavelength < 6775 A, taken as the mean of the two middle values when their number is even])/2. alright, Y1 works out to 0.405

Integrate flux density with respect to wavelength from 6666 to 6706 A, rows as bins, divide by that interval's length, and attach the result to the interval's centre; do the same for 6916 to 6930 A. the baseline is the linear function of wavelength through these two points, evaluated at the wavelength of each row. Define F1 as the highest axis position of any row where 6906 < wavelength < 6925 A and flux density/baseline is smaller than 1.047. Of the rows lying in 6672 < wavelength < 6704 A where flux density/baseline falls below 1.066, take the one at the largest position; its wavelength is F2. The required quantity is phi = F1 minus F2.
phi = 221.2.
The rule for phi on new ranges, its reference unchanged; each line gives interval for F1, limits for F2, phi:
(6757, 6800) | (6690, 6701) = 96.3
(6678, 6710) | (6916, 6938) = -224.6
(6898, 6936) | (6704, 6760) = 175.0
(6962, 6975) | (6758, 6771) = 208.7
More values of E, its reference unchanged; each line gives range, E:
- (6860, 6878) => 0.12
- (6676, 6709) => -0.13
